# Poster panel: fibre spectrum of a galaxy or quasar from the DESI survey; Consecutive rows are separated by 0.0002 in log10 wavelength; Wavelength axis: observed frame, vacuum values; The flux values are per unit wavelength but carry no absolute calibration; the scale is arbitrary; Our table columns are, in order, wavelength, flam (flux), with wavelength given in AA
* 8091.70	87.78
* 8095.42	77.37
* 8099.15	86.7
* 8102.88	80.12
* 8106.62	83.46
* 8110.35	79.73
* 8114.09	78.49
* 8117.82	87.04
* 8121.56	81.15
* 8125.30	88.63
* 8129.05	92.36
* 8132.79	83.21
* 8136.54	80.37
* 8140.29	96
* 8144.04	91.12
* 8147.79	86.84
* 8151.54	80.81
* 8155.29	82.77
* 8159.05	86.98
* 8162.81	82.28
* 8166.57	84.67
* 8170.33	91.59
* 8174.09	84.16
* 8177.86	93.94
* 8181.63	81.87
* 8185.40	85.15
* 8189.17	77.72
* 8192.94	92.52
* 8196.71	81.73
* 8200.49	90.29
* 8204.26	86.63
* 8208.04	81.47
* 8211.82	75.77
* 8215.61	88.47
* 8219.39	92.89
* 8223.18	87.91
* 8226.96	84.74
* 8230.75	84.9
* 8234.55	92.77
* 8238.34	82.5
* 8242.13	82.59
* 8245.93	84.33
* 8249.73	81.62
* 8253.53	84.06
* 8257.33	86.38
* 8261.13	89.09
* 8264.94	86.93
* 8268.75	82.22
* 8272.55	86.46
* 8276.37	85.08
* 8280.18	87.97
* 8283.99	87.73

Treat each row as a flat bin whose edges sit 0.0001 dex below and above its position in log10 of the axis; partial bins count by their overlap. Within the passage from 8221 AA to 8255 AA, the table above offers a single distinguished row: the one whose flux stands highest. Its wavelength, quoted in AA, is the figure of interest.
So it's 8234.55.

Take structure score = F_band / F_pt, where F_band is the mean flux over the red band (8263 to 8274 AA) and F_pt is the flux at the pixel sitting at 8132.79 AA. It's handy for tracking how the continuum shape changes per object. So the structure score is 1.02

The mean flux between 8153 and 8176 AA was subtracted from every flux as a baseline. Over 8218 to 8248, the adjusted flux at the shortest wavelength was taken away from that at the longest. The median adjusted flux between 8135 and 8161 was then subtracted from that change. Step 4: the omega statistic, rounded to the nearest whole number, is -10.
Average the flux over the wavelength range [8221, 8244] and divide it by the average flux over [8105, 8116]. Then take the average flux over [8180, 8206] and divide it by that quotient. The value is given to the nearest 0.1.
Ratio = 79.8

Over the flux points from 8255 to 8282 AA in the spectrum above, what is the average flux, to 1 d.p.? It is 86.3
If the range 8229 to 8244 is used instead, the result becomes 85.7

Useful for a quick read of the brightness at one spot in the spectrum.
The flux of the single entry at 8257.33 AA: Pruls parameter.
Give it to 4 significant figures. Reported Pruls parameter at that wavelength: 86.38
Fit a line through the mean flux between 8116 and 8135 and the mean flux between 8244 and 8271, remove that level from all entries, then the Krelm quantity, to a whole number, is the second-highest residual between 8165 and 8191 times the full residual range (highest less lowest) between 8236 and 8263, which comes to 43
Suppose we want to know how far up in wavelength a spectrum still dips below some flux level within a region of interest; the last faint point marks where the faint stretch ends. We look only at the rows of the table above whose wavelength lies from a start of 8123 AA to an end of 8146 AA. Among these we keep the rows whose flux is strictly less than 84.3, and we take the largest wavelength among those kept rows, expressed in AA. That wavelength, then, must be 8136.54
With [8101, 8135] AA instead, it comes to 8132.79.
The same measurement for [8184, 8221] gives 8211.82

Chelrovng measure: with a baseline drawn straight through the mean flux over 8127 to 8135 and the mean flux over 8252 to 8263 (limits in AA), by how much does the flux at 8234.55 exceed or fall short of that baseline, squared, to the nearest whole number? 36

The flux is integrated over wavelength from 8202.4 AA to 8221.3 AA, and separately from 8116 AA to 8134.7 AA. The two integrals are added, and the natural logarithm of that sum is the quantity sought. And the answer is 8.08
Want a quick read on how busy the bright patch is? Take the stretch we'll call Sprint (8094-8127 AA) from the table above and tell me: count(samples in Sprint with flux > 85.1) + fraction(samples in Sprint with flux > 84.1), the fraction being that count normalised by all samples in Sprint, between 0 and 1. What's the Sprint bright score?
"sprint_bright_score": 3.3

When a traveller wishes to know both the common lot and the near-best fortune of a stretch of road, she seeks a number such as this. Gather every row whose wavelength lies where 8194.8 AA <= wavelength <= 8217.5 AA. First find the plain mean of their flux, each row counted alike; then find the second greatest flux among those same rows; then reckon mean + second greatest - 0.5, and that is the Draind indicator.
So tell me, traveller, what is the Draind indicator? 172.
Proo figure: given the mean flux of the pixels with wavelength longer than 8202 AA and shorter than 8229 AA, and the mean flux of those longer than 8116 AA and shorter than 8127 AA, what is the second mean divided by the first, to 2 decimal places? 1.00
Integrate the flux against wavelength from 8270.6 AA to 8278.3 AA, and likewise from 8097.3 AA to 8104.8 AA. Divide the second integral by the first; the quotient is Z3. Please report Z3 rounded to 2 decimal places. 0.95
